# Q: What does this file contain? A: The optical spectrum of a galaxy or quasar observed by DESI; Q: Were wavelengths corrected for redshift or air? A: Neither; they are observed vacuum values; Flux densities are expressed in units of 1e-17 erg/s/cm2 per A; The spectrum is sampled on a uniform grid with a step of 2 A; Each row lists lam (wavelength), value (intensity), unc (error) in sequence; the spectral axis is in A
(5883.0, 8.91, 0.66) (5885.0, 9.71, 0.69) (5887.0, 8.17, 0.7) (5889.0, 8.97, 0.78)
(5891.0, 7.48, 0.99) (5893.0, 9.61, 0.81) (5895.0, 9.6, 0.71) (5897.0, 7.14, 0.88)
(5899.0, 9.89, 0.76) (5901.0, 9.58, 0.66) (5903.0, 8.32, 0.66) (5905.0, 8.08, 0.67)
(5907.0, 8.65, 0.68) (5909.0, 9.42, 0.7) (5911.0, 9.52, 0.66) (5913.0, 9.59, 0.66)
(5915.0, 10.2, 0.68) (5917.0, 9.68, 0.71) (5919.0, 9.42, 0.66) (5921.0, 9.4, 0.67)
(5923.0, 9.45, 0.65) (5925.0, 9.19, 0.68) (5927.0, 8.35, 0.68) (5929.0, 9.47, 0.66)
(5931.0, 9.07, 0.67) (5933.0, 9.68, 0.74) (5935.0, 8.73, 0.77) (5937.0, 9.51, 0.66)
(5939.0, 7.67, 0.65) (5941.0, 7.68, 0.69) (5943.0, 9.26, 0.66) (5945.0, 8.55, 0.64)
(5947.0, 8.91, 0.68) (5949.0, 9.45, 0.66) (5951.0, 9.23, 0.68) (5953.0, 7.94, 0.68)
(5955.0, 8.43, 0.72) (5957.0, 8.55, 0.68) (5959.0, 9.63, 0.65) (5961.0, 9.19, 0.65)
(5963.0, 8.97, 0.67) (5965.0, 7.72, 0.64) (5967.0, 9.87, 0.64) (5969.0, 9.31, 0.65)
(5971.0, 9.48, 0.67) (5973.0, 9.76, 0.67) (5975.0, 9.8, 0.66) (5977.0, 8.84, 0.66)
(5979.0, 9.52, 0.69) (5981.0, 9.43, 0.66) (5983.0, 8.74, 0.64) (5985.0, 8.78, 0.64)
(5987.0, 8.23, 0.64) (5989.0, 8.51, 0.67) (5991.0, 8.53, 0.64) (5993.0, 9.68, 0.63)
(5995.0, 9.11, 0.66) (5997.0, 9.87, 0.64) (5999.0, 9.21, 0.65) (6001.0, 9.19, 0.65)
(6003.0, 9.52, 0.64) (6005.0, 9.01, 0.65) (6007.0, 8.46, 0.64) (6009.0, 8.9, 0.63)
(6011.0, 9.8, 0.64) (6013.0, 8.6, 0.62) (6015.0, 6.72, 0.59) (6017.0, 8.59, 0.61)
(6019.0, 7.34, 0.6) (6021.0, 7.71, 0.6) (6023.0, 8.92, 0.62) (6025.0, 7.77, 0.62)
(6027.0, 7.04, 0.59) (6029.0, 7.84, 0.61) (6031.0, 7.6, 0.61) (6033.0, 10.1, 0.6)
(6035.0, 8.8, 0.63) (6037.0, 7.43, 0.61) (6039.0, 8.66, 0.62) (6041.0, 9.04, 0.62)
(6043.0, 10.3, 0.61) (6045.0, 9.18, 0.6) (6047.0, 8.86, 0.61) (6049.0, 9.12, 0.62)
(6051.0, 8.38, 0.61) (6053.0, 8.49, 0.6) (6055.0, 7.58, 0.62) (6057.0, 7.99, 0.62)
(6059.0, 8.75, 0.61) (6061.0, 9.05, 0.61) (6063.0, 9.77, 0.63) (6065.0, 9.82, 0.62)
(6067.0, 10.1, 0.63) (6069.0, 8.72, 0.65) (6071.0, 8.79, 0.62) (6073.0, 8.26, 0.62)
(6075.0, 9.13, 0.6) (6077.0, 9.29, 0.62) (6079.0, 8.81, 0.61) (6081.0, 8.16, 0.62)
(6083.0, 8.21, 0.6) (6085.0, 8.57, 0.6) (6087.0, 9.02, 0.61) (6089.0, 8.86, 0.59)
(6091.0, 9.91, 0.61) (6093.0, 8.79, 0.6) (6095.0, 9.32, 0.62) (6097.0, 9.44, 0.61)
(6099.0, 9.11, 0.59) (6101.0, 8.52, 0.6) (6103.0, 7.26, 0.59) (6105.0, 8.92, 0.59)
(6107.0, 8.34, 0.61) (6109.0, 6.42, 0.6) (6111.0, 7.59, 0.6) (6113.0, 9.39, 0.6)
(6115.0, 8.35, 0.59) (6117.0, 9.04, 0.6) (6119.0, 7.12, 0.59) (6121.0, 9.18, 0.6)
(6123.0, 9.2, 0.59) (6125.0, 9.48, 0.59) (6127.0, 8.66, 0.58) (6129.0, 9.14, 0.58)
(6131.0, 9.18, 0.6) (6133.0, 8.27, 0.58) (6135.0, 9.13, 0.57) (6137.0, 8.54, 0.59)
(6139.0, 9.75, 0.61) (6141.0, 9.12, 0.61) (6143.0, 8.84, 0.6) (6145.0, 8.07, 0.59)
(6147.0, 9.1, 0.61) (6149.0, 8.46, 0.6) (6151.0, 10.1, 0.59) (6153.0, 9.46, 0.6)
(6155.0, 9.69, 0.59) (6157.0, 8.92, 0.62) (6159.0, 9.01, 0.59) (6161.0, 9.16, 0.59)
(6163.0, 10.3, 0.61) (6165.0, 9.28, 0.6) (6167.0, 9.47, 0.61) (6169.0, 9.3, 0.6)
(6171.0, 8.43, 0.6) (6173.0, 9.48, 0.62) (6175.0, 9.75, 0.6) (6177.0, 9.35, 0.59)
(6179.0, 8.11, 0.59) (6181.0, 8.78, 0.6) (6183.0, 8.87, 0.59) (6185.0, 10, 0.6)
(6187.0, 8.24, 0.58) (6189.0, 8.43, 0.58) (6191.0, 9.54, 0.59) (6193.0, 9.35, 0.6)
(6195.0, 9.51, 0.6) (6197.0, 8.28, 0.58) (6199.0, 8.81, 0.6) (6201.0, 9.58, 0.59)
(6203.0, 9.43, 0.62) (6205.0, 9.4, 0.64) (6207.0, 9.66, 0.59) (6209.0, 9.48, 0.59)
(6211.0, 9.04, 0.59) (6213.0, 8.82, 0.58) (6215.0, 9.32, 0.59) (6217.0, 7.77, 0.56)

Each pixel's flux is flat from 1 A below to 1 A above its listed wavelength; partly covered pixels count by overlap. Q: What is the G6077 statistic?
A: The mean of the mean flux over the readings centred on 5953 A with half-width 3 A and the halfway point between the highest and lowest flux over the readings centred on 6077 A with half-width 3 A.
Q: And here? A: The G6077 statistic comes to 8.79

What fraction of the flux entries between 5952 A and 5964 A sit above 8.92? 0.50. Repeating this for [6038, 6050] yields 0.67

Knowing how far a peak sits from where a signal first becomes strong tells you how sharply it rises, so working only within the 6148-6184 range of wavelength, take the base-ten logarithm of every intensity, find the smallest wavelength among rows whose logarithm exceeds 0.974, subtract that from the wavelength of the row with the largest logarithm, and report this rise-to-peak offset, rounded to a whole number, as 12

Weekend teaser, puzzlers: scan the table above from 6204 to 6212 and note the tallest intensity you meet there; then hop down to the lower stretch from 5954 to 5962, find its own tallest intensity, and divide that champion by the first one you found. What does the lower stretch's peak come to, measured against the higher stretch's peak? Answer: 1.00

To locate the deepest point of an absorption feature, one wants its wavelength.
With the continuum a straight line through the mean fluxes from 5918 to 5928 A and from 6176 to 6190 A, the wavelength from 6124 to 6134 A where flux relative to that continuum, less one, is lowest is 6133.0 A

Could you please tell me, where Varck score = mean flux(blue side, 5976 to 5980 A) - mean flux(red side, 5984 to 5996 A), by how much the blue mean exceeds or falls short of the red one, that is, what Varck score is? 0.37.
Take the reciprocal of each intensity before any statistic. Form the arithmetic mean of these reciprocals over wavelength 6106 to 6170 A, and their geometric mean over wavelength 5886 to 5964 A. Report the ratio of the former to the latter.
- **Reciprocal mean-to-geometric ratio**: 1.01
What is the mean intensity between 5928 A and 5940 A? 9.02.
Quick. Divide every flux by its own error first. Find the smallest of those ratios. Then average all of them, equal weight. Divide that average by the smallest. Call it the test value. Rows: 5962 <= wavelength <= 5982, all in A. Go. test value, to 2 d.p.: 1.16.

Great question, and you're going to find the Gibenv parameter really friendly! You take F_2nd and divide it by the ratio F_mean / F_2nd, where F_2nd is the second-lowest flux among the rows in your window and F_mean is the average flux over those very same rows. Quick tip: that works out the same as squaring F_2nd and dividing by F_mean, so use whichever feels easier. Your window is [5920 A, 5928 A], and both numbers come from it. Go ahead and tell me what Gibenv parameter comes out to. 9.3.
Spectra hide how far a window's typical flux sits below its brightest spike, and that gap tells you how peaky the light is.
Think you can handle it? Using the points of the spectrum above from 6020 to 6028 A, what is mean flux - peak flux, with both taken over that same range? -1.1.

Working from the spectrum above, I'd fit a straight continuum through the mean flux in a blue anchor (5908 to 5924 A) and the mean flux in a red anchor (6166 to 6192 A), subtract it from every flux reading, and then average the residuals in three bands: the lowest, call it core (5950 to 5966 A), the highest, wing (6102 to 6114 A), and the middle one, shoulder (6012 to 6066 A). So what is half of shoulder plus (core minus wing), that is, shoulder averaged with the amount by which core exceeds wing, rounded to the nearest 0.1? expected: -0.2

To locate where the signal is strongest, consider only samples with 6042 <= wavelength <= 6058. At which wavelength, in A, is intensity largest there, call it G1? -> 6043.0 A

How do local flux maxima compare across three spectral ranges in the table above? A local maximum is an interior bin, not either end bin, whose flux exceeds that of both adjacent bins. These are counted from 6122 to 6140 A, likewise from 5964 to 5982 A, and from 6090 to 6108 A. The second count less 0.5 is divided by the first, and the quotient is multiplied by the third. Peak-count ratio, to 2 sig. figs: 1.7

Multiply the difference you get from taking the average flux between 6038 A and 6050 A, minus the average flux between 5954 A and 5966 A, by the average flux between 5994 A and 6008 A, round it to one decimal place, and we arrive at 4.1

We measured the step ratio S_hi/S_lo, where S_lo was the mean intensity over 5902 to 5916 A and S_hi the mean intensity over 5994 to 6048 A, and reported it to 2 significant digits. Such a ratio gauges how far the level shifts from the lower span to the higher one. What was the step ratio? 0.95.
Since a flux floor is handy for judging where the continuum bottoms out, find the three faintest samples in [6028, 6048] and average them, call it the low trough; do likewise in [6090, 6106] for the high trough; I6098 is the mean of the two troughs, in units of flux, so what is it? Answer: 7.91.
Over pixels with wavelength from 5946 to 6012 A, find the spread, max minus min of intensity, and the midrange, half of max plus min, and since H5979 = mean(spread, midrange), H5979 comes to 5.47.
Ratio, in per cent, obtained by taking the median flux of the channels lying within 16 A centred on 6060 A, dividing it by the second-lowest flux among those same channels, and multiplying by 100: 111.4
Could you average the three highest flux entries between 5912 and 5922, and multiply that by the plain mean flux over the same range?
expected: 95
